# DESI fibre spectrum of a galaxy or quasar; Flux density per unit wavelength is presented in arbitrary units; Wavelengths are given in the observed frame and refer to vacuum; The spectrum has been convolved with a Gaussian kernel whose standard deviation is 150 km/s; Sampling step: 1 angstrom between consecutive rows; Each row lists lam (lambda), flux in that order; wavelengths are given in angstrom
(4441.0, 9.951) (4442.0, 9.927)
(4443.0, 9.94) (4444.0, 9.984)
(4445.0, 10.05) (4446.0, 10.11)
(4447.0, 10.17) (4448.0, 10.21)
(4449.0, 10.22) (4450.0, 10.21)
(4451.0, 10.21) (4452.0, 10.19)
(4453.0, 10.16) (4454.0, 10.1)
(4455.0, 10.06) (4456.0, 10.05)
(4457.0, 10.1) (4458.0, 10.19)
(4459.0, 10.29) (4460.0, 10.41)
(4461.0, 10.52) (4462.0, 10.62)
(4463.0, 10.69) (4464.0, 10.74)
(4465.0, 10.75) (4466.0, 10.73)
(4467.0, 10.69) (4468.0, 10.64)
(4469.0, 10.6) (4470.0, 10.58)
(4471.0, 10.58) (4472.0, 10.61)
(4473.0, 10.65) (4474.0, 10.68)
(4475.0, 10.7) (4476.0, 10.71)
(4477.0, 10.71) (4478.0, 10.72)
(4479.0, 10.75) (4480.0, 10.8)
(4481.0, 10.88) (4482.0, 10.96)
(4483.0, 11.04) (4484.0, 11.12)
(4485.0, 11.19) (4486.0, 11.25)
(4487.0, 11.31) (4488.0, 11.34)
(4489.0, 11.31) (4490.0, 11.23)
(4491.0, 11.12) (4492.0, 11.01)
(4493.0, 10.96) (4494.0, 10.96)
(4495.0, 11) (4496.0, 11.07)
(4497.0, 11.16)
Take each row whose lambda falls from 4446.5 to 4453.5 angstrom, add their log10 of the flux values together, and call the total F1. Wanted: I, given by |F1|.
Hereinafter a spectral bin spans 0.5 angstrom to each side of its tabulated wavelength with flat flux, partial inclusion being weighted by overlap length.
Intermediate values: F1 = 7.06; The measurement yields 7.06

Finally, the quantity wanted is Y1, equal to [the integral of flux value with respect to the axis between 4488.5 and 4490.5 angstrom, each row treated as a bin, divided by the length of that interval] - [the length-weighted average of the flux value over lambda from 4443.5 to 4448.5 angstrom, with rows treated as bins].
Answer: 1.2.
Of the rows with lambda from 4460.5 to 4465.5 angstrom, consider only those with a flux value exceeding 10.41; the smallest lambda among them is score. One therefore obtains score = 4461.0 angstrom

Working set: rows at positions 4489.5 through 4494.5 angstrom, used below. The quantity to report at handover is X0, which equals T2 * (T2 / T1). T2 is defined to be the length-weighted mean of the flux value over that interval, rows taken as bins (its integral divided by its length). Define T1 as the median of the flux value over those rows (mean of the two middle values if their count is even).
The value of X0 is 11.1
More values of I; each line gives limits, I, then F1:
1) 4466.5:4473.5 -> 7.18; 7.18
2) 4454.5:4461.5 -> 7.07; 7.07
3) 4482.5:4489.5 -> 7.35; 7.35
